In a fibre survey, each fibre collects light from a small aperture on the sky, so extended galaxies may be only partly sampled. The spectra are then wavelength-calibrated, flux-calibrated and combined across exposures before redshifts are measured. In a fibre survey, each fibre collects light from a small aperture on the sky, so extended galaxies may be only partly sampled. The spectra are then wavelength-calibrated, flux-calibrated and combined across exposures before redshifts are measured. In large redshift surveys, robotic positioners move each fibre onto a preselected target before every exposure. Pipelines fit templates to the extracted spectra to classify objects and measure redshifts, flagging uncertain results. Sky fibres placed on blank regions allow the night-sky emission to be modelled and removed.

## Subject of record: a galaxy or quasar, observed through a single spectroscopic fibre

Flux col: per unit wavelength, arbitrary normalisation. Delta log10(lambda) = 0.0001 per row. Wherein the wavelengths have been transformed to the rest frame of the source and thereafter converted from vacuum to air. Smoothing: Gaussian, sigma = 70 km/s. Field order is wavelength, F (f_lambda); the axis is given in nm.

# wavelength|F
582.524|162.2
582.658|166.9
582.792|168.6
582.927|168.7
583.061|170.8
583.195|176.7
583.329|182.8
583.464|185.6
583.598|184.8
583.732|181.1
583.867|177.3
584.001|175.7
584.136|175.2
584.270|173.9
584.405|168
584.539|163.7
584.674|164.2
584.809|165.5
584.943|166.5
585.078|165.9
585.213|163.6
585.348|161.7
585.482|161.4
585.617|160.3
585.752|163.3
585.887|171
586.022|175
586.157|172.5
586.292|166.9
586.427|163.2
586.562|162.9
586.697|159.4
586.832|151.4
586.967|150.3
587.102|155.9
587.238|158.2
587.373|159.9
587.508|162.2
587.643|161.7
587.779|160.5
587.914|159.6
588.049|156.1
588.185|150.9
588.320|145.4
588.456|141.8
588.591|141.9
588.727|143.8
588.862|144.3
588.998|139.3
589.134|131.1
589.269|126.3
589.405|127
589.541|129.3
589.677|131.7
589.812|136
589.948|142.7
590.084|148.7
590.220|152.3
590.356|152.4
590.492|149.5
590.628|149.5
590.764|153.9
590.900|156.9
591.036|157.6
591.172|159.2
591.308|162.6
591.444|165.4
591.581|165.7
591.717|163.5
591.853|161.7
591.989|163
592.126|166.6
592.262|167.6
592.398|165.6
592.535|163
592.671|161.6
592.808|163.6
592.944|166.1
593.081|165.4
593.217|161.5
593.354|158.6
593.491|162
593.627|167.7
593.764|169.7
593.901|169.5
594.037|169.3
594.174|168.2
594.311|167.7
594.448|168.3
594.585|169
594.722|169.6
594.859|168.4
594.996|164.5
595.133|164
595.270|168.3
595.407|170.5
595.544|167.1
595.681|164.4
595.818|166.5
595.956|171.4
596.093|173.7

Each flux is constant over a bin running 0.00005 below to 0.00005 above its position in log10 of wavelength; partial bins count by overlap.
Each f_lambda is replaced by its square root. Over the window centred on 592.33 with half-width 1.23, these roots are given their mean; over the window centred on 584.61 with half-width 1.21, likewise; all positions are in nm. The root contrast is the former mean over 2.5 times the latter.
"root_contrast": 0.393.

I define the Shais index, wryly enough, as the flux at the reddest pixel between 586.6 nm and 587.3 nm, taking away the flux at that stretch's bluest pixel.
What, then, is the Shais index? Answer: -1.2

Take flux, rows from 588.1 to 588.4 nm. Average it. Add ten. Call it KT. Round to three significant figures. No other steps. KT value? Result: 158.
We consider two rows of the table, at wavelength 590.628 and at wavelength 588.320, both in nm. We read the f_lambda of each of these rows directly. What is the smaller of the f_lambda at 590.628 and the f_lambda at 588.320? 145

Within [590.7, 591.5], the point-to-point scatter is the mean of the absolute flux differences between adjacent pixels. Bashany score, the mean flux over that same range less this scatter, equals 157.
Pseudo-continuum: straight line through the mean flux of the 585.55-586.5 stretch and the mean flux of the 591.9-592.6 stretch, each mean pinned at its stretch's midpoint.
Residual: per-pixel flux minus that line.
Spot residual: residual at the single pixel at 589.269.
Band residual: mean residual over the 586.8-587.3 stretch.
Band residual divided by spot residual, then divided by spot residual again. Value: 0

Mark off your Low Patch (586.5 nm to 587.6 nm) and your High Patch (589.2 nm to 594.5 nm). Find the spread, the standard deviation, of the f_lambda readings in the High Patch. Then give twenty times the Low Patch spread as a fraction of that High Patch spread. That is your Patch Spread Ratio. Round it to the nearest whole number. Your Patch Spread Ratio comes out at 7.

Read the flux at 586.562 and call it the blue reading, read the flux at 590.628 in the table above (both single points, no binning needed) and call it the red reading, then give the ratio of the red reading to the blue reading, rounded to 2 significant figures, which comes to 0.92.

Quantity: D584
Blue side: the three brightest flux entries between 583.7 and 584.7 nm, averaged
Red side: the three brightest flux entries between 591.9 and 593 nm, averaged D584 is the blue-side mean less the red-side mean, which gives 11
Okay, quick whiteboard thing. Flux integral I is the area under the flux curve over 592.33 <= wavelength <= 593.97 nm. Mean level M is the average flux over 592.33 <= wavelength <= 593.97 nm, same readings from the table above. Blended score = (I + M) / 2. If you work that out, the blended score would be 217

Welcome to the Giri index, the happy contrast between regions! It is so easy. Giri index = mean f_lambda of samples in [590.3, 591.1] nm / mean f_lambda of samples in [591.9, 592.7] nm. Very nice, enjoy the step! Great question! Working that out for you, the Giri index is 0.93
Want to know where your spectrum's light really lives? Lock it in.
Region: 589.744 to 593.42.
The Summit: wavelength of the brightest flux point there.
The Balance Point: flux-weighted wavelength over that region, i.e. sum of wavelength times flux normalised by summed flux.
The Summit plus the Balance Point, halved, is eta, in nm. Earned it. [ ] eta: 591.94 nm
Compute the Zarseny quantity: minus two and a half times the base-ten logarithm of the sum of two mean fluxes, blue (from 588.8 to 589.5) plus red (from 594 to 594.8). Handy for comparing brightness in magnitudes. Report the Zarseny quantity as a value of -6.20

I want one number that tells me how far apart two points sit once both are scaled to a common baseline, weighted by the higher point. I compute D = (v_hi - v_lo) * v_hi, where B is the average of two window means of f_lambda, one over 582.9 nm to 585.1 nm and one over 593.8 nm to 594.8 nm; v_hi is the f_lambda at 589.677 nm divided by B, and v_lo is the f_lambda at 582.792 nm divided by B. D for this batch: -0.17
